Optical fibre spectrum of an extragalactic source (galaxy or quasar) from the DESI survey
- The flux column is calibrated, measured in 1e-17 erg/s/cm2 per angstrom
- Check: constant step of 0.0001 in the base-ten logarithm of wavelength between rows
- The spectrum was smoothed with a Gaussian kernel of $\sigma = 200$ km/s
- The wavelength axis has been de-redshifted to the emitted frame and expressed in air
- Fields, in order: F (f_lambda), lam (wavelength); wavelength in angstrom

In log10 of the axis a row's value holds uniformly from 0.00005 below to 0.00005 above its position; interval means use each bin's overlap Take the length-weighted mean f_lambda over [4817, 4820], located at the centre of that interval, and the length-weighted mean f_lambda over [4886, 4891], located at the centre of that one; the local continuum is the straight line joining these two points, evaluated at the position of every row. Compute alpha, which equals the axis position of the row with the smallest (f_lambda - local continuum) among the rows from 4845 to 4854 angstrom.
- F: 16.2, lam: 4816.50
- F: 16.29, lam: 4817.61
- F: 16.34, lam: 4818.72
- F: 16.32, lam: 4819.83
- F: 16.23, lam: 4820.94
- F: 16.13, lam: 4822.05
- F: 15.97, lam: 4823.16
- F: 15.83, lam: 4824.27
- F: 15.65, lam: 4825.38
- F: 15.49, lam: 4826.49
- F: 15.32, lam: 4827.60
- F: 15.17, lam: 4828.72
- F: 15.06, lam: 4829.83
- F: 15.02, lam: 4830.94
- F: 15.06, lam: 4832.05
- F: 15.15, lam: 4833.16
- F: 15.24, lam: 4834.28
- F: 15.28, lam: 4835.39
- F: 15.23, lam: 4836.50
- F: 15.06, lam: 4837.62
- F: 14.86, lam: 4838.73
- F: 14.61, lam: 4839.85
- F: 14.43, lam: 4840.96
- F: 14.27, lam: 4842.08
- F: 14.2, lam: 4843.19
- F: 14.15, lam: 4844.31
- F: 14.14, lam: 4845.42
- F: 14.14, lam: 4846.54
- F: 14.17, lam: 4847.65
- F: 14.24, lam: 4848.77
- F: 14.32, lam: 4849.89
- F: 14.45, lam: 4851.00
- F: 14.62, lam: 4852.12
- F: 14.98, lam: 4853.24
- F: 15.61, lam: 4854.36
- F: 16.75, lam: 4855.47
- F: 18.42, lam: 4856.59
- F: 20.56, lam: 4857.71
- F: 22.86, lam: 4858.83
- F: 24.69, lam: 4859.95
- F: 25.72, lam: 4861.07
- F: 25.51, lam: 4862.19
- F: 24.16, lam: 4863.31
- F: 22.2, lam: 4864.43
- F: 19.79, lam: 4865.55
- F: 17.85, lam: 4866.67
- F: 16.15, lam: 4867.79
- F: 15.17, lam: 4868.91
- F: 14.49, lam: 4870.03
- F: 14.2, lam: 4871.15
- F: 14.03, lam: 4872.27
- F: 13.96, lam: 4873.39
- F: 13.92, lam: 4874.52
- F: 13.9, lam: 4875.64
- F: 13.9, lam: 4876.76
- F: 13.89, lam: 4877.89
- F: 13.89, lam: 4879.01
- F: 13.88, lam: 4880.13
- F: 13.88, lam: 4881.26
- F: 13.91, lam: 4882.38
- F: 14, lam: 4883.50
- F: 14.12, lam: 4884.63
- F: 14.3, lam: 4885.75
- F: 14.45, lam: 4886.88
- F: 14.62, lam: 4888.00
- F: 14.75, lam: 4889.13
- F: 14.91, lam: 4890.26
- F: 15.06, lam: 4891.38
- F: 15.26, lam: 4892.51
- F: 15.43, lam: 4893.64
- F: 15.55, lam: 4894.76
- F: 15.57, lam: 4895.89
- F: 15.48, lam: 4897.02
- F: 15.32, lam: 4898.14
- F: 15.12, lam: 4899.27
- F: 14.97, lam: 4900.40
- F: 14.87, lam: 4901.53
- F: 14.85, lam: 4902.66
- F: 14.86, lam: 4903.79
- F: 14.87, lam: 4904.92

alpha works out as 4845.42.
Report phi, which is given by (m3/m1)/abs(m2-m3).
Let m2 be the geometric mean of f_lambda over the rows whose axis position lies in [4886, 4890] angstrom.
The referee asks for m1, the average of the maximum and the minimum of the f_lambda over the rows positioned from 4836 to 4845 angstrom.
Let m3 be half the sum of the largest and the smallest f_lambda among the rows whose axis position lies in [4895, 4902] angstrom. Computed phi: 1.7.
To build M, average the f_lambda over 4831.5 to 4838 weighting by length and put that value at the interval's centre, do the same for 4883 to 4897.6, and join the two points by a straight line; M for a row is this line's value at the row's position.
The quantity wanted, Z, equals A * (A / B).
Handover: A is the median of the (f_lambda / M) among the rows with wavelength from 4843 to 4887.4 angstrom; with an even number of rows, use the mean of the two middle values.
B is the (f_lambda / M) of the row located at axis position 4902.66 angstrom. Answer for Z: 0.91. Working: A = 0.95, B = 1.00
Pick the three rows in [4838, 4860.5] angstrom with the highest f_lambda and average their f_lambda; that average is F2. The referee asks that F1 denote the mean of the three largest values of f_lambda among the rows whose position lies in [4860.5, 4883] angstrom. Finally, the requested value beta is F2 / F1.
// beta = 0.90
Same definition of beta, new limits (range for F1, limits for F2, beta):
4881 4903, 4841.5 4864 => 1.63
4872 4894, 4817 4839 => 1.07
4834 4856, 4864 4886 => 1.26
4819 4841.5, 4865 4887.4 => 1.10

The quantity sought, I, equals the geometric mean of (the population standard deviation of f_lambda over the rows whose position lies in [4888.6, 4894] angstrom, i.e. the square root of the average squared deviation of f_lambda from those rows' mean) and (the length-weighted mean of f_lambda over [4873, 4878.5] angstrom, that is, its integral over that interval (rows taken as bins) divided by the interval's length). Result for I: 1.83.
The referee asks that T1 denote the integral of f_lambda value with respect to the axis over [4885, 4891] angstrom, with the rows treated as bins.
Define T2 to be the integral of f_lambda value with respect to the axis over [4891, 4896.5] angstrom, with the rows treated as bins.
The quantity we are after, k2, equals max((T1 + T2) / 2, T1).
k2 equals 88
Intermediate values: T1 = 88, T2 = 85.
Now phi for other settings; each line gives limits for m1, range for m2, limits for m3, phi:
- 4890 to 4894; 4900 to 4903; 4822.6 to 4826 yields 1.1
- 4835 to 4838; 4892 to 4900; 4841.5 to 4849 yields 0.8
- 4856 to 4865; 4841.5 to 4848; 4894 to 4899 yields 0.6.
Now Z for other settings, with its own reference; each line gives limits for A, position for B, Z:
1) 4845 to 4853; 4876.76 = 0.96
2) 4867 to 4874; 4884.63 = 0.97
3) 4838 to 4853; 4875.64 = 0.96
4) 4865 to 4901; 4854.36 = 0.92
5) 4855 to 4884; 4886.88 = 1.01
